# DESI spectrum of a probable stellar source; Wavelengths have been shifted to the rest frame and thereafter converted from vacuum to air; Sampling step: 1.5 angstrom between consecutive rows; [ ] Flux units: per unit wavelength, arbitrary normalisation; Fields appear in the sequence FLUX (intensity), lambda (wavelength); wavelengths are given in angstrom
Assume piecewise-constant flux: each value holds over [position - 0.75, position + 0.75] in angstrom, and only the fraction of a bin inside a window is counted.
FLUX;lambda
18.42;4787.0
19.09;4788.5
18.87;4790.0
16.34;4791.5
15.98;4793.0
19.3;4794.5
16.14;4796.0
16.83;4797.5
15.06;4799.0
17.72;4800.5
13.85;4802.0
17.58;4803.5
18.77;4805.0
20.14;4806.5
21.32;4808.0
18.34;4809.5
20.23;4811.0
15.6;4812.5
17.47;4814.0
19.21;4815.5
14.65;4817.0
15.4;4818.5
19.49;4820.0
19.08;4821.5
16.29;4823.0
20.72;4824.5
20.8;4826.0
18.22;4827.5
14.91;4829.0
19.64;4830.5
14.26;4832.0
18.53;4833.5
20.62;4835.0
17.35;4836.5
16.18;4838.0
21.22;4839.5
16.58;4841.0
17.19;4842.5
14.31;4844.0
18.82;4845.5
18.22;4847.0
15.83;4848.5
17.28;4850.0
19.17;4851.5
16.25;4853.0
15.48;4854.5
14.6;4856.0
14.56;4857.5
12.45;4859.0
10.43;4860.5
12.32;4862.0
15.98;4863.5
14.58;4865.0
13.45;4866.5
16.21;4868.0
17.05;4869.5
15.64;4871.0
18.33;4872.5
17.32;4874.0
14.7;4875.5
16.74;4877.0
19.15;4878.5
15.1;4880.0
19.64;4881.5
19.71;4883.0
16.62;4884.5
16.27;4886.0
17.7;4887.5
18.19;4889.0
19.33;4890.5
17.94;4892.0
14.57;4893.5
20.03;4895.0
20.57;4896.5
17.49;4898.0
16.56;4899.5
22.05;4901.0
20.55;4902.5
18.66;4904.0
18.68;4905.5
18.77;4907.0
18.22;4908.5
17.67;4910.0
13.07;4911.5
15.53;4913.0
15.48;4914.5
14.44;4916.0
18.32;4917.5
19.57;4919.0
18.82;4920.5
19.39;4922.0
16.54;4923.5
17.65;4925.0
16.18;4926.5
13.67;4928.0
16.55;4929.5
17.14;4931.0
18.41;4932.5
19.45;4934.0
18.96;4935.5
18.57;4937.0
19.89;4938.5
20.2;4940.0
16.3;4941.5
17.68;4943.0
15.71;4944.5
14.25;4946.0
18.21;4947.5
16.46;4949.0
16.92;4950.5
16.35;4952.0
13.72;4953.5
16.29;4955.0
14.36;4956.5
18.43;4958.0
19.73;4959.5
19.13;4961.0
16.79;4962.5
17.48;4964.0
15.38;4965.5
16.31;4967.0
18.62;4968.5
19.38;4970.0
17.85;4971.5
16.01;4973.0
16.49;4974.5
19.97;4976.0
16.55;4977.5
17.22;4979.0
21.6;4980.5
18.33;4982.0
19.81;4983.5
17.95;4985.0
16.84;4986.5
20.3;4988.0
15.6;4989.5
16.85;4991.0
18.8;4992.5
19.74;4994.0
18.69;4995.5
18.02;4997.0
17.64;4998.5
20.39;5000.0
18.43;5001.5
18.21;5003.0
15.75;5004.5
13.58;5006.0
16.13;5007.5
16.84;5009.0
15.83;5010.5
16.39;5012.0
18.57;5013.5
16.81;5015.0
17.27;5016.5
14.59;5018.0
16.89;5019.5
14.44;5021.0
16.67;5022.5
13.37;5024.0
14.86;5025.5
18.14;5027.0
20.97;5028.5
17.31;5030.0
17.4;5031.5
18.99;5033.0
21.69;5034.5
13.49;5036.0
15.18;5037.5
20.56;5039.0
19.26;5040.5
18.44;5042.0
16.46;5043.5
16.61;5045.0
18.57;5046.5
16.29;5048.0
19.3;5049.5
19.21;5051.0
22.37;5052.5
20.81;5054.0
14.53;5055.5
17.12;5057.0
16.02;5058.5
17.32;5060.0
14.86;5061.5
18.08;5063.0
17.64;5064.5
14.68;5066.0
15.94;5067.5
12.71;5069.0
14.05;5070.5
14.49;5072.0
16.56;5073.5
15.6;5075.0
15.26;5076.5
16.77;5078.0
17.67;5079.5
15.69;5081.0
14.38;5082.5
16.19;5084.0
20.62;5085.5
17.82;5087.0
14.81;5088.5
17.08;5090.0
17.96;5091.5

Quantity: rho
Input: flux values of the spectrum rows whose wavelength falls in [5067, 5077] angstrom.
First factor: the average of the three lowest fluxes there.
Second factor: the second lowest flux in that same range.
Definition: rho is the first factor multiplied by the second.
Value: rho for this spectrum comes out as 193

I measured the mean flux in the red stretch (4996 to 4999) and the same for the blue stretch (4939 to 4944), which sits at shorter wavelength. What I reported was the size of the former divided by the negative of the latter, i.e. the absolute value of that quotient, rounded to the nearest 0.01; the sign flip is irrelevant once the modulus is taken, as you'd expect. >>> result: 0.99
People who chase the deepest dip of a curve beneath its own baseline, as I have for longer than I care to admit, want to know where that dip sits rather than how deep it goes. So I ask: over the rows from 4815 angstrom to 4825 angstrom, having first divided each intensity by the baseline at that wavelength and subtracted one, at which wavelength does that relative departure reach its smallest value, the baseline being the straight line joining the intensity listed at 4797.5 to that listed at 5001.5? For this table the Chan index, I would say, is 4817.0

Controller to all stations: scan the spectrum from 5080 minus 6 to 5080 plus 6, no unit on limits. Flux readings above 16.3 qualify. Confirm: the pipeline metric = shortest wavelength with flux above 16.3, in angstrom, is 5078.0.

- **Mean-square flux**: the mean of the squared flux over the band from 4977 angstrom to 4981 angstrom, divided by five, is 69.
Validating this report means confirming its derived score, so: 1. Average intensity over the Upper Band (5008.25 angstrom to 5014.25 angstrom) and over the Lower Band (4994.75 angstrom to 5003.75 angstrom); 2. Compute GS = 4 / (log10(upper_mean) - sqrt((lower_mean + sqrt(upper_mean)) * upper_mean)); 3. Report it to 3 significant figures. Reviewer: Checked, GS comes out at -0.218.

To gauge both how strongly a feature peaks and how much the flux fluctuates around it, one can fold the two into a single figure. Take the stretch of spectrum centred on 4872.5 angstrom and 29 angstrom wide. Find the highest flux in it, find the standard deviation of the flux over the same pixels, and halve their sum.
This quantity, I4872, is 11.1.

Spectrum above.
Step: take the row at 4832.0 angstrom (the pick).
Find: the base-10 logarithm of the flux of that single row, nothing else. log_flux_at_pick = 1.15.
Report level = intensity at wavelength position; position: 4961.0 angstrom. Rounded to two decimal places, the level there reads 19.13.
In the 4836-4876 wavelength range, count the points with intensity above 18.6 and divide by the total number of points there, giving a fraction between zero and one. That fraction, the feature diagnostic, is 0.11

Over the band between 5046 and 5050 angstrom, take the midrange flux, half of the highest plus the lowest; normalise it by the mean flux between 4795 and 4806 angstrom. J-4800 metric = 1.07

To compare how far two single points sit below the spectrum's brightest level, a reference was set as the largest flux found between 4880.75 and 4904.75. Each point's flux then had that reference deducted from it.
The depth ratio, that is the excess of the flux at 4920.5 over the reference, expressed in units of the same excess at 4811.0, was 1.8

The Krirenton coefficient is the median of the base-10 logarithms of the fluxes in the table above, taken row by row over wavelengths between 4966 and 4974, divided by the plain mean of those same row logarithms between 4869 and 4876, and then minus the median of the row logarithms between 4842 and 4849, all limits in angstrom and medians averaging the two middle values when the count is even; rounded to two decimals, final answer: -0.21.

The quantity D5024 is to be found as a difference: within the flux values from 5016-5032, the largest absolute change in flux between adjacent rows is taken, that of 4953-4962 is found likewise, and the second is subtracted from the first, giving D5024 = -0.4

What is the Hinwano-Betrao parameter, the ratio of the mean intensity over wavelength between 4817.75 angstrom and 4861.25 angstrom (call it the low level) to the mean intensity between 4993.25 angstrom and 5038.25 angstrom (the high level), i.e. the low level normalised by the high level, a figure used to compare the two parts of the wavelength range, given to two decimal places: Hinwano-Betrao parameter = 1.00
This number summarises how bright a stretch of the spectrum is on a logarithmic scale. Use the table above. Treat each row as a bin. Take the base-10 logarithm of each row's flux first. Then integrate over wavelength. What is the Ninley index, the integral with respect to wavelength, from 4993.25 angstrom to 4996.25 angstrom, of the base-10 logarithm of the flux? 3.9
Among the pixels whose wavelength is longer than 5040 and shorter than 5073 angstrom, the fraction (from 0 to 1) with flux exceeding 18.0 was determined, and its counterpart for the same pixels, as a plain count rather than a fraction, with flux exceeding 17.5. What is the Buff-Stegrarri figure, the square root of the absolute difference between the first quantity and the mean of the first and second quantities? 2.08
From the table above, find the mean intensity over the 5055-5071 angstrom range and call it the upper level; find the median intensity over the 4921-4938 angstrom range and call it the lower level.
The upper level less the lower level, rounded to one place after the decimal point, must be -1.9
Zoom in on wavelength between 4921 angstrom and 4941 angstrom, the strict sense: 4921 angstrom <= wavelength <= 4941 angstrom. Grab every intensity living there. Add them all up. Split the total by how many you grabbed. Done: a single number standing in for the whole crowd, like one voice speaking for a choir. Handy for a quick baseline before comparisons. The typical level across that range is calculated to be 17.9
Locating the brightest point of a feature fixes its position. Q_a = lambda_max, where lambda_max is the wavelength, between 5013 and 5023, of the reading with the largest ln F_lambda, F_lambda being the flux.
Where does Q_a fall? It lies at 5013.5 angstrom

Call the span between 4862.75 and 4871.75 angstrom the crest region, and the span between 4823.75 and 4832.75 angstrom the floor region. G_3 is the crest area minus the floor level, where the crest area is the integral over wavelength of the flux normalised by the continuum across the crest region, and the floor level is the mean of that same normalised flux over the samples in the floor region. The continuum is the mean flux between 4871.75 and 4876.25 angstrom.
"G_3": 7.2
